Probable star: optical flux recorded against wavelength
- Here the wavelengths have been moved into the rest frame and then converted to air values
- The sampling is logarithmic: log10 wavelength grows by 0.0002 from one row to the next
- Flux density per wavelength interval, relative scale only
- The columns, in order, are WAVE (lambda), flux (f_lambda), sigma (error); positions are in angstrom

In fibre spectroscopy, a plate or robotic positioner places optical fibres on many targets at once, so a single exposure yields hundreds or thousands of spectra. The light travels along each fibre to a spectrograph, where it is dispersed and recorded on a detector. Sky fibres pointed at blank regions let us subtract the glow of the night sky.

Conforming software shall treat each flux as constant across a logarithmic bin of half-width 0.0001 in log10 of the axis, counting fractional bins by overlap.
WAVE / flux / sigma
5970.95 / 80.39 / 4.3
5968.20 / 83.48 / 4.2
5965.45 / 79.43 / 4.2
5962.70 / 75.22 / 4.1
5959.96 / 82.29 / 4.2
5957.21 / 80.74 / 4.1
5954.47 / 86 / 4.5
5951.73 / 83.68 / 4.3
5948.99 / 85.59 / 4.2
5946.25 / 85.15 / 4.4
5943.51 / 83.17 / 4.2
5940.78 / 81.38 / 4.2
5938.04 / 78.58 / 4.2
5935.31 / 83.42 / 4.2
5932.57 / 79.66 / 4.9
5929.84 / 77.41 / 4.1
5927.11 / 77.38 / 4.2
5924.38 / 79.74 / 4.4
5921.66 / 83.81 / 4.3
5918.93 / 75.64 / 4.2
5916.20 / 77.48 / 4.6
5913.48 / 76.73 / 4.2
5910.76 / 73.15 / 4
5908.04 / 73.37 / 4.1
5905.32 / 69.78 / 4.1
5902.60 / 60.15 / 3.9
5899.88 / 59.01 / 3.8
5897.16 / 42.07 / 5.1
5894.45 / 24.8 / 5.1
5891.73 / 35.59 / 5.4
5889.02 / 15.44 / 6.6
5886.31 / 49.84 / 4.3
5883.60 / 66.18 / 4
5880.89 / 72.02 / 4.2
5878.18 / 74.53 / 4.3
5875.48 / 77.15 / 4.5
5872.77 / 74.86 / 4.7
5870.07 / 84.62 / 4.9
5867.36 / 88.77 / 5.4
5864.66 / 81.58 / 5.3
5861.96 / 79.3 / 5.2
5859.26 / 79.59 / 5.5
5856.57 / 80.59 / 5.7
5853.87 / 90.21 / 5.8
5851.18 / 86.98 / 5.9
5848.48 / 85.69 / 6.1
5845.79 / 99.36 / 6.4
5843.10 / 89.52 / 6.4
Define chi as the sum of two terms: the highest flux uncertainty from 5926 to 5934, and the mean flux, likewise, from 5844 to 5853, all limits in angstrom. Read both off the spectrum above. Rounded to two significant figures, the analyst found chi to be 96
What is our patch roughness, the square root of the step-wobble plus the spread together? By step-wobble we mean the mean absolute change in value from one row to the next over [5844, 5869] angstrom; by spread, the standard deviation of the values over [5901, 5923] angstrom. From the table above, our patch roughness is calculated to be 3.4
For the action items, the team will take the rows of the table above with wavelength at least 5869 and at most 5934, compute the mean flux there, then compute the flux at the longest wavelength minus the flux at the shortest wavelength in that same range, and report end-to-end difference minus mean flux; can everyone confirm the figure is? -71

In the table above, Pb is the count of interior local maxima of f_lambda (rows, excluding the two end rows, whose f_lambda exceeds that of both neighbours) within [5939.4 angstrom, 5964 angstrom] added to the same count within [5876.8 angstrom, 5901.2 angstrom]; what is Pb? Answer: 4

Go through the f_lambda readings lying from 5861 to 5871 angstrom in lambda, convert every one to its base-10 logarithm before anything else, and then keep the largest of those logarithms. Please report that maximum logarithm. 1.95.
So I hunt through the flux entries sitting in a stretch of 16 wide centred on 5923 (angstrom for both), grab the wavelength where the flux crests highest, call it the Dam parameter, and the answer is 5921.66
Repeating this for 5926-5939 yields 5935.31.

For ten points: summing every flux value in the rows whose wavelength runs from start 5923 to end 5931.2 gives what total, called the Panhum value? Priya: 235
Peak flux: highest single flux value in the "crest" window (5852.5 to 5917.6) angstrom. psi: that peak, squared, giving 8138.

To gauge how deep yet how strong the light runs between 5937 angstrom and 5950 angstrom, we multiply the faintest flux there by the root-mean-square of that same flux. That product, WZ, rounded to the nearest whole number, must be 6508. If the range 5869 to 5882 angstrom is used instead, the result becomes 5528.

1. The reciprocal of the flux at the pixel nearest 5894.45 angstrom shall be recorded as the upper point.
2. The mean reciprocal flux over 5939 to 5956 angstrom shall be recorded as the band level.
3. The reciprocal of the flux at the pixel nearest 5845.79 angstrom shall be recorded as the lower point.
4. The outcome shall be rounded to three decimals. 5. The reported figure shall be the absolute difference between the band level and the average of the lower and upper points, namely 0.013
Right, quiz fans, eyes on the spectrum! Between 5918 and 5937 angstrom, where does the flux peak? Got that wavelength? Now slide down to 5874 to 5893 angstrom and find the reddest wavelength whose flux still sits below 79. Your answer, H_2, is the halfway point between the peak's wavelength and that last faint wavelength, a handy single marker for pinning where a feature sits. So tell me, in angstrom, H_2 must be 5906.7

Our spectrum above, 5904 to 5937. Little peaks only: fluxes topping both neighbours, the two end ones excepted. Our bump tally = 3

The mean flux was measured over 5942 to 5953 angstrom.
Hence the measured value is 84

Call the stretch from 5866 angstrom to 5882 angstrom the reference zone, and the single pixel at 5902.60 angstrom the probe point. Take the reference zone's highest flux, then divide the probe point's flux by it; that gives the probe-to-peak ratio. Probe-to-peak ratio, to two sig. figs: 0.68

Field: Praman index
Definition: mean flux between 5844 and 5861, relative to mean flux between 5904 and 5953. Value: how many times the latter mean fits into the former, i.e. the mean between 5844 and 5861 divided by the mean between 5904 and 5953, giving 1.10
